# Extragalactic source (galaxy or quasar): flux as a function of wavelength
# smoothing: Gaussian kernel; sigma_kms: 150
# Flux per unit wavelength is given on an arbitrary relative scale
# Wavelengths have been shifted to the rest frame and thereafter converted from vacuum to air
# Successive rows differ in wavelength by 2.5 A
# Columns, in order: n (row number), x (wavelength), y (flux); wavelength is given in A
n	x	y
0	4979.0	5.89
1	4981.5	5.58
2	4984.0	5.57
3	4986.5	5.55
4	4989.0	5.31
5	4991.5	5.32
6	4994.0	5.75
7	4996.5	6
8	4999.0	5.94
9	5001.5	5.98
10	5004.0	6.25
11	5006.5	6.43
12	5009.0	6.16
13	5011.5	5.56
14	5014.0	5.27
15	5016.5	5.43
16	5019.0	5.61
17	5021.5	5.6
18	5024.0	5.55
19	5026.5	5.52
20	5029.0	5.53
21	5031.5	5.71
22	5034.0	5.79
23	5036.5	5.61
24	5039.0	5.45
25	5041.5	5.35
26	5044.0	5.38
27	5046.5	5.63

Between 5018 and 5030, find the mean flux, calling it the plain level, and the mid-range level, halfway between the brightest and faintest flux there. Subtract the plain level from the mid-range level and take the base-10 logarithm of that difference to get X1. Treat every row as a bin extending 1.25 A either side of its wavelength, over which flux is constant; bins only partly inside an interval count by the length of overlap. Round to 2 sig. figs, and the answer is -2.5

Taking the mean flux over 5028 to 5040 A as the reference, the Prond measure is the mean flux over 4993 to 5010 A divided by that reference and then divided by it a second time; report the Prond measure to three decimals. 0.192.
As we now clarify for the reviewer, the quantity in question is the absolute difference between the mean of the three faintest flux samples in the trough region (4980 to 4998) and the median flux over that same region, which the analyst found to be 0.18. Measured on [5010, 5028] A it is 0.14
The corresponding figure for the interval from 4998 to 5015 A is 0.39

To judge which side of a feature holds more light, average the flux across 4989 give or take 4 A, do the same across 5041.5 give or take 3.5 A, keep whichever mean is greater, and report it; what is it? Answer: 5.4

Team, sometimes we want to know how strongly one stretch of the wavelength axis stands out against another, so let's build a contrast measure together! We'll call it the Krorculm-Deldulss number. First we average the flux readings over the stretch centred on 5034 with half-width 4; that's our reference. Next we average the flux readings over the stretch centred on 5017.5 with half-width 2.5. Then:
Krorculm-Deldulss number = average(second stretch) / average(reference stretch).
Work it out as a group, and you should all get 0.97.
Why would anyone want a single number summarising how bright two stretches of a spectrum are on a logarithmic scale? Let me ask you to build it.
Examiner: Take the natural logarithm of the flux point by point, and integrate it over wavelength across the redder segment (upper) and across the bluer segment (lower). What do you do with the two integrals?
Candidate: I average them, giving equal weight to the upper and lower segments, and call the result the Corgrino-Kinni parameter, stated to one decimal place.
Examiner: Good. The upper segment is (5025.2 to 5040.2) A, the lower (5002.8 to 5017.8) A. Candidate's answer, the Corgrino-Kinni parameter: 26.1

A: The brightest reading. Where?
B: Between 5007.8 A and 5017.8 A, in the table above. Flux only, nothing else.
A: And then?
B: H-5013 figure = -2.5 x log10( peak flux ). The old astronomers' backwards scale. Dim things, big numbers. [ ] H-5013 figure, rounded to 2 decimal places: -1.97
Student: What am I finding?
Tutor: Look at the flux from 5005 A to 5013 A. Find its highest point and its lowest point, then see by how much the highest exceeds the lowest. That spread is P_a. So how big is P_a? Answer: 0.87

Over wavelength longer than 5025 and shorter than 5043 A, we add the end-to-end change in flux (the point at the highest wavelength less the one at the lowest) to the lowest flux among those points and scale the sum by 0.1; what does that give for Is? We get 0.518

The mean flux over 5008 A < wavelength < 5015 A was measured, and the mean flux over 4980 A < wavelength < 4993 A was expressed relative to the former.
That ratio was 0.97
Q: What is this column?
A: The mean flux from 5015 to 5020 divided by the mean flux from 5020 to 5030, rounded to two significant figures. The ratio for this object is 0.99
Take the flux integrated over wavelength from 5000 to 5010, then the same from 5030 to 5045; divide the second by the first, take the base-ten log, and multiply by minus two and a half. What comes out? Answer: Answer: -0.32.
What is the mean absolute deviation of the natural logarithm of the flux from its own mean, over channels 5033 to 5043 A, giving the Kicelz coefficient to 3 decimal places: 0.027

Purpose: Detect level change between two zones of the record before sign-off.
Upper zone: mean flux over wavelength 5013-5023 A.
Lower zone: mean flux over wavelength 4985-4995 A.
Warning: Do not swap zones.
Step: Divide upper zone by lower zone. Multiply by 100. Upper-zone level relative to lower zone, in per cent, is 100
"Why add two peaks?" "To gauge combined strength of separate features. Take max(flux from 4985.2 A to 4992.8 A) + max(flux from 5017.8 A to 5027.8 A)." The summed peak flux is 11.2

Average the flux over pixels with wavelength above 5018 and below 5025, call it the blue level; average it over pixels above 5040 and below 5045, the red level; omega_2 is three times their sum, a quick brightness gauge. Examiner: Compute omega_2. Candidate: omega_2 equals 32.9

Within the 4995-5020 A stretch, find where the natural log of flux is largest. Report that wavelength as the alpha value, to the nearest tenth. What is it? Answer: 5006.5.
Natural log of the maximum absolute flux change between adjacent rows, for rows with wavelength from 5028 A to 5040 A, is -1.7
